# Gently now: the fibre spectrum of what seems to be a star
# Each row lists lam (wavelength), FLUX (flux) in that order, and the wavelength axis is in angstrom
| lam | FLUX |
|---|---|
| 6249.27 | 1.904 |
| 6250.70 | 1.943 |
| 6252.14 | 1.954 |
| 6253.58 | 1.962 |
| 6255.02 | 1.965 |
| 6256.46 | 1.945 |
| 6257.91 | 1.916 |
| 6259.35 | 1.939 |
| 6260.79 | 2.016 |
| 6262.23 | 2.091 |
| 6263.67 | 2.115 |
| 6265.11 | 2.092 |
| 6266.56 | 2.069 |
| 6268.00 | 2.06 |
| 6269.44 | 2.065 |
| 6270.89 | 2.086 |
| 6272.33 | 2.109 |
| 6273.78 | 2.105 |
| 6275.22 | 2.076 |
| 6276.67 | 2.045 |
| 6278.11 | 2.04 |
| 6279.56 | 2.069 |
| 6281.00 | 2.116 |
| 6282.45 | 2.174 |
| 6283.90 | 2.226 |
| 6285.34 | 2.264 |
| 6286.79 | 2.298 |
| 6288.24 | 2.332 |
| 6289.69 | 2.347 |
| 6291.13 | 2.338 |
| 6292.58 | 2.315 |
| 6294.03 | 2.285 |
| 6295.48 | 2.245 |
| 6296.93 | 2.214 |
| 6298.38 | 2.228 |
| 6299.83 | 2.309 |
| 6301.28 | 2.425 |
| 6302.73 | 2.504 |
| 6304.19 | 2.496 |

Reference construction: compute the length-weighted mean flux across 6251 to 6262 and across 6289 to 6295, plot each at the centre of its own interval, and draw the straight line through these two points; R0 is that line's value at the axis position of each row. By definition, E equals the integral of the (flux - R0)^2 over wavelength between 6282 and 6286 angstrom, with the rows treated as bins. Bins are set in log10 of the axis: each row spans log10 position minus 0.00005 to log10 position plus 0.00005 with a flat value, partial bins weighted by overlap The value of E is 0.00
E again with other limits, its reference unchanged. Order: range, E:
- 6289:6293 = 0.00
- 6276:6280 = 0.07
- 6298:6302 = 0.04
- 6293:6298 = 0.07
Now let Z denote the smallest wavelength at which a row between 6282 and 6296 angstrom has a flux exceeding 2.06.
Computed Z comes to 6282.45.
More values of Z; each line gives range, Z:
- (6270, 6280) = 6270.89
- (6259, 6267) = 6262.23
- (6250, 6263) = 6262.23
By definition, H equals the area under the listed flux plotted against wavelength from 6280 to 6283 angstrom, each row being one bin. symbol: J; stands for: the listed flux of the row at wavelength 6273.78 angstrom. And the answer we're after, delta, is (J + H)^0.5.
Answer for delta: 2.92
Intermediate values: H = 6.4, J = 2.105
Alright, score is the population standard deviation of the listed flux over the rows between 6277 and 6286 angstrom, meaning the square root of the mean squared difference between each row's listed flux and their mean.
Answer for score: 0.081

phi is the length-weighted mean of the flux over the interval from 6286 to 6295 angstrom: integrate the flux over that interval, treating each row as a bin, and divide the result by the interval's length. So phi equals 2.32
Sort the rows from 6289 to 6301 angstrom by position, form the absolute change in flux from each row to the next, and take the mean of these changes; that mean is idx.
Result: 0.033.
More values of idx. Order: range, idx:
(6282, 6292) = 0.030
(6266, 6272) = 0.012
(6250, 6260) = 0.016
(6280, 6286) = 0.049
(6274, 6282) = 0.028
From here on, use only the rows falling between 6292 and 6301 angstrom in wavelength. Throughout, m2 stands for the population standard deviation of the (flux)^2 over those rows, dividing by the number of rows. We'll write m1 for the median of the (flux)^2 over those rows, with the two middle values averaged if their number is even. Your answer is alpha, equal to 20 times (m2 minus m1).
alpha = -99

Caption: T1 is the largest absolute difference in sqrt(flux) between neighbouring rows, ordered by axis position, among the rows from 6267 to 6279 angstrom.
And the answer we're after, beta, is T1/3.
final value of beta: 0.0036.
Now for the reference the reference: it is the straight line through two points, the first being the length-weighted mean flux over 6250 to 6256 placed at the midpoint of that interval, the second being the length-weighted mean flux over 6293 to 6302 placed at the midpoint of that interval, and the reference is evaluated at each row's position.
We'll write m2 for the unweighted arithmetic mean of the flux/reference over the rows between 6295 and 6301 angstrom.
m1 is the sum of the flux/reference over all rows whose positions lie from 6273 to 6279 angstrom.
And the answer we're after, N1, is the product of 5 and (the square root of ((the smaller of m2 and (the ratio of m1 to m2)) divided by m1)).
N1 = 2.51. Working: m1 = 3.89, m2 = 0.98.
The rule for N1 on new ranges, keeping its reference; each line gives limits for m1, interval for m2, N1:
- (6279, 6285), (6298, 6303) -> 2.54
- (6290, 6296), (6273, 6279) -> 2.44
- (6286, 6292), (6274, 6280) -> 2.40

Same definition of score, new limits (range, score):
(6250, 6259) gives 0.016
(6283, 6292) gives 0.044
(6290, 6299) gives 0.045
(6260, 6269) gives 0.031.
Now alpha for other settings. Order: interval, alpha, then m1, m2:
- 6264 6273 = -85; 4.32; 0.07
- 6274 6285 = -81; 4.31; 0.28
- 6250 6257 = -76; 3.82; 0.03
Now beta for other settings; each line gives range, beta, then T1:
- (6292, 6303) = 0.0126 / 0.038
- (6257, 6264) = 0.0091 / 0.027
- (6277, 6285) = 0.0066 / 0.020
